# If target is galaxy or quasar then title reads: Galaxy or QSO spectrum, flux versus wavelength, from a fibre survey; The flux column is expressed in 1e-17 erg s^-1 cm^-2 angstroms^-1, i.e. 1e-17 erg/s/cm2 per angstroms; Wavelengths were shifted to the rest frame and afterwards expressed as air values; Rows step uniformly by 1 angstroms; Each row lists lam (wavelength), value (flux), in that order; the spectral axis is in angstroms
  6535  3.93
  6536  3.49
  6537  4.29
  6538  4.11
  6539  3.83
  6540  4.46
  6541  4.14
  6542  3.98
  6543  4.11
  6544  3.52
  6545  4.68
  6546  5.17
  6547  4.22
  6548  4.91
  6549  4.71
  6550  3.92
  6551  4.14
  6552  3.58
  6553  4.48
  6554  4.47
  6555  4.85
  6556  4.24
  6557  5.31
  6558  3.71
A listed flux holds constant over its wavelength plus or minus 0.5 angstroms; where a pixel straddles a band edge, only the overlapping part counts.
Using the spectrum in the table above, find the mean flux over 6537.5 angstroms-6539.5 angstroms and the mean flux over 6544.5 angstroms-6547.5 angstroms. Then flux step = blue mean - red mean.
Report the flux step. -0.72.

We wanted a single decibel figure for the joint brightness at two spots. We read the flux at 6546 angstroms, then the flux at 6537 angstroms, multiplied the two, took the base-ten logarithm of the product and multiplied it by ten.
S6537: 13.5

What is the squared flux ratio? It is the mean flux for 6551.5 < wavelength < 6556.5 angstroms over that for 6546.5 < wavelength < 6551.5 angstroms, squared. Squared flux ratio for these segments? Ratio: 0.97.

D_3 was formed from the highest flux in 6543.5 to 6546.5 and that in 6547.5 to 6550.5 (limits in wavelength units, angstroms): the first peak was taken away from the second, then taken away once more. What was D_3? -5.4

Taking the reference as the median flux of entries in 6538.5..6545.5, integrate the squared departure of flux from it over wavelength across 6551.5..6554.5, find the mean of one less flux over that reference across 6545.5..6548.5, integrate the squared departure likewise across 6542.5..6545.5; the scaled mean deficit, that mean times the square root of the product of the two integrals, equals -0.097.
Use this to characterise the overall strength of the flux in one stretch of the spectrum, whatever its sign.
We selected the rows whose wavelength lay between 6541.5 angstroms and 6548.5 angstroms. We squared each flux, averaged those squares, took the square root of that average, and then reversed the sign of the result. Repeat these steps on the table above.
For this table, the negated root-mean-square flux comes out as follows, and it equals -4.40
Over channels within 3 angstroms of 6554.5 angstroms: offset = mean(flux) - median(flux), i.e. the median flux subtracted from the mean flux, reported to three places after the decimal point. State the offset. 0.013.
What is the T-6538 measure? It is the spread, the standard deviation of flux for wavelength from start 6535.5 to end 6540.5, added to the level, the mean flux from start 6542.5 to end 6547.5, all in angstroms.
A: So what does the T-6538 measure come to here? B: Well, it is 4.7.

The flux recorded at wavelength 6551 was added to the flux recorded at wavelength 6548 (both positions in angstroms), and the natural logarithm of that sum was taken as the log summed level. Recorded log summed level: 2.20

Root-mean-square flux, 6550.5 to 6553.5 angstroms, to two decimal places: 4.08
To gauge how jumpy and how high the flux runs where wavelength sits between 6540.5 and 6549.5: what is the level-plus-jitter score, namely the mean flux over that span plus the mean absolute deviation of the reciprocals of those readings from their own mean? 4.4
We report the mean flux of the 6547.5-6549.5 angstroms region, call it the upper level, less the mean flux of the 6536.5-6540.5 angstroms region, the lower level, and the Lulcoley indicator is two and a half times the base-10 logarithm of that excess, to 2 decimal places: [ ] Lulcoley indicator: -0.49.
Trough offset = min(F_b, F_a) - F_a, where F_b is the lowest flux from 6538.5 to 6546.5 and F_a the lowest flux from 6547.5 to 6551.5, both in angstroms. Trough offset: -0.4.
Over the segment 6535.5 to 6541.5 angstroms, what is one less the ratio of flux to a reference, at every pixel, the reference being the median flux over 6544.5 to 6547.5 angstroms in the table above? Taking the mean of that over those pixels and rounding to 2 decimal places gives 0.13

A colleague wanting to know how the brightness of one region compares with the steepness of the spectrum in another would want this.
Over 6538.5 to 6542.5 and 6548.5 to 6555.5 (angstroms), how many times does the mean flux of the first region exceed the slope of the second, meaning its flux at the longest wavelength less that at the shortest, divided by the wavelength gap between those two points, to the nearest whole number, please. 176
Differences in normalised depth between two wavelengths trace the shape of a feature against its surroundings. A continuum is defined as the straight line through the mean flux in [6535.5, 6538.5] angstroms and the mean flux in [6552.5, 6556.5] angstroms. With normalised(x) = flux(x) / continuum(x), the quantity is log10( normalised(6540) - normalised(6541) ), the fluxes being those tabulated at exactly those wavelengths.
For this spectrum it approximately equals -1.06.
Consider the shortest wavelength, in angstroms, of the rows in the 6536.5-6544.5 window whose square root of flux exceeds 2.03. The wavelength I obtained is 6537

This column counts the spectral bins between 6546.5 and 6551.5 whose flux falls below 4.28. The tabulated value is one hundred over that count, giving 33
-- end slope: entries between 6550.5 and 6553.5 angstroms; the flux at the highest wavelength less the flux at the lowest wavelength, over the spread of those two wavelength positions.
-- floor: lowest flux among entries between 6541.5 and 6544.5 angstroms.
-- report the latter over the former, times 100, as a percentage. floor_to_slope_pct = 2071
